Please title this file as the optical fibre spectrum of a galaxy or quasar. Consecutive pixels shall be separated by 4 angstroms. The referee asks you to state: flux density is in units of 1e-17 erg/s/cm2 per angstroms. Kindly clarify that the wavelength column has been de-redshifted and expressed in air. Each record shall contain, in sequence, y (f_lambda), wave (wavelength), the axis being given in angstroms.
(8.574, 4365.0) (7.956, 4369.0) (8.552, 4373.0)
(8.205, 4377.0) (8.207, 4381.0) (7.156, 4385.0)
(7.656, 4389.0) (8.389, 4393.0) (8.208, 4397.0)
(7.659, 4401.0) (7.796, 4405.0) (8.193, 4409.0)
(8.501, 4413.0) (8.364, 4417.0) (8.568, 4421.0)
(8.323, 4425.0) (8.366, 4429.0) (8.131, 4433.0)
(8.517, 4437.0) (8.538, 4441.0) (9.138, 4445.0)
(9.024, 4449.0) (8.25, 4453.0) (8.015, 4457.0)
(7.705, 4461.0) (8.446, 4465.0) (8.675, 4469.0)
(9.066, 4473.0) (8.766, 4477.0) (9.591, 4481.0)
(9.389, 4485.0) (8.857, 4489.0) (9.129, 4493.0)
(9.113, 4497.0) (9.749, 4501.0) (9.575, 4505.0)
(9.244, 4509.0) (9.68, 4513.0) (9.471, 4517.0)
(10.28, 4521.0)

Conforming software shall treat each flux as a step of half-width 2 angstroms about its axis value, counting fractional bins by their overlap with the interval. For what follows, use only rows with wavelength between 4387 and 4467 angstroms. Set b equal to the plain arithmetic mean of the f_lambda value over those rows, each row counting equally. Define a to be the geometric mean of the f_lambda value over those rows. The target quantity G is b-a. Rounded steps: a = 8.28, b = 8.29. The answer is 0.0092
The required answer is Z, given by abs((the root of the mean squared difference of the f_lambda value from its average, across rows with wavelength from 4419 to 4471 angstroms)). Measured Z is 0.37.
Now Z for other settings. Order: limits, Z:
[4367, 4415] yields 0.39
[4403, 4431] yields 0.24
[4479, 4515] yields 0.29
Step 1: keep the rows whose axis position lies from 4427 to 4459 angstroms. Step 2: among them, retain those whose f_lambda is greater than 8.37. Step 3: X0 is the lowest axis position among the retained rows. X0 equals 4437.0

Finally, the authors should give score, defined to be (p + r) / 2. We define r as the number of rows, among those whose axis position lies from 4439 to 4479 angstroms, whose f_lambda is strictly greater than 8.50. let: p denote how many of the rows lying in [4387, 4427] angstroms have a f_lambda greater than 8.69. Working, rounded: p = 0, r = 6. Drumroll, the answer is 3.0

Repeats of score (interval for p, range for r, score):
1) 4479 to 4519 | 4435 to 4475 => 8.0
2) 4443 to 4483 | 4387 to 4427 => 3.5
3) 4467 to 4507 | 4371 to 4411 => 5.0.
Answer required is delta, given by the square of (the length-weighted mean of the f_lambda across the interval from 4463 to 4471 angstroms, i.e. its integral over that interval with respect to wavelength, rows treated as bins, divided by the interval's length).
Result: 73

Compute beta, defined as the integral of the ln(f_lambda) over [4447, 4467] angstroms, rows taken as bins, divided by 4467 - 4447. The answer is 2.11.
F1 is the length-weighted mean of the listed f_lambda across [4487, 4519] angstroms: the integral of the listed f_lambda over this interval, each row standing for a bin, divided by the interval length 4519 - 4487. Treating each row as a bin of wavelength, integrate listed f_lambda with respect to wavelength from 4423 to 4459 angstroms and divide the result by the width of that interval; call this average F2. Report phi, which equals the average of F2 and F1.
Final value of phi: 8.92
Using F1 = 9.4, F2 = 8.48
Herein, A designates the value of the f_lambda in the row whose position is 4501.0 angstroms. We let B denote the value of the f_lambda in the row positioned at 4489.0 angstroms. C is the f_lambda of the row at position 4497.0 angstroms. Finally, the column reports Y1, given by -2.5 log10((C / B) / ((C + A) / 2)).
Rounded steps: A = 9.749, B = 8.857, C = 9.113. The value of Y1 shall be 2.41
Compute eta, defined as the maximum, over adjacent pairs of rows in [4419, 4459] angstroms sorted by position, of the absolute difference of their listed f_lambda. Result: 0.8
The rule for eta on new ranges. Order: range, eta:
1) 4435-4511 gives 0.8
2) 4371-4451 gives 1.1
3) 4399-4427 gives 0.4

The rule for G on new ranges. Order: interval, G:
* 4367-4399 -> 0.0113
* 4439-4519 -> 0.0174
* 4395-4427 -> 0.0056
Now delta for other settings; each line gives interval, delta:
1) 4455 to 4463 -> 62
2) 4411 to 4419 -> 71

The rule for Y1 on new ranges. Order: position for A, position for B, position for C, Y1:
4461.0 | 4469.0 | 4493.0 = 2.26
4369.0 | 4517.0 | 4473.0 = 2.37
